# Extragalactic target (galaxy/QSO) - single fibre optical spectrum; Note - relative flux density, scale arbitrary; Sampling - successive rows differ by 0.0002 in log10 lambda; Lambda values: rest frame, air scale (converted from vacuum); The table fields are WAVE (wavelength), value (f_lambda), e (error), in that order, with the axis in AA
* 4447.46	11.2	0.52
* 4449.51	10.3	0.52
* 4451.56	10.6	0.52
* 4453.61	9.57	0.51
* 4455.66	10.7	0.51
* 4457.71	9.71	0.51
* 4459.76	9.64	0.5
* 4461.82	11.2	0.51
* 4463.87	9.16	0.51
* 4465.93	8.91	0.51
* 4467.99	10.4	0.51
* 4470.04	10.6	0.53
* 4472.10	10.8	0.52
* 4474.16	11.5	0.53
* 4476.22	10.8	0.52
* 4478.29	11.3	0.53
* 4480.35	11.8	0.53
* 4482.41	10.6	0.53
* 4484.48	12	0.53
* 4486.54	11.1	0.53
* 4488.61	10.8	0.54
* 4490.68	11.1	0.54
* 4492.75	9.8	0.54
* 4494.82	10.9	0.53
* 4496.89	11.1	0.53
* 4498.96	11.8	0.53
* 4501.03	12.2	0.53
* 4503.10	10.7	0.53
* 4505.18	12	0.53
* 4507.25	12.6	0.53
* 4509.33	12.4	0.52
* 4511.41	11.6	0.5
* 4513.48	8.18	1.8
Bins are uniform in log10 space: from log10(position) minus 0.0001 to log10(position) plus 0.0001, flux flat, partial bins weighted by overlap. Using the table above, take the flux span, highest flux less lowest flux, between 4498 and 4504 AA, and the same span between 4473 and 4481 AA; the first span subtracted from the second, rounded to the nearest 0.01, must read -0.50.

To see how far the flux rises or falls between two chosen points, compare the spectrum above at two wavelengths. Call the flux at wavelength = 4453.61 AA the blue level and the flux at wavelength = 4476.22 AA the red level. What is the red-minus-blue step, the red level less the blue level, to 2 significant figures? 1.2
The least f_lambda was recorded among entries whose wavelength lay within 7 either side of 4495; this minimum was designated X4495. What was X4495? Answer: 9.8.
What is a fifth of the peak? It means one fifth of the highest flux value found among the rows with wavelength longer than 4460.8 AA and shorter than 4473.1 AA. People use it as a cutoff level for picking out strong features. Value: 2.24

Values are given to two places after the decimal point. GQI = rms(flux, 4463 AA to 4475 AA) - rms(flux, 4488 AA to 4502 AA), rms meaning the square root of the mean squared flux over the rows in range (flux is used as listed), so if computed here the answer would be -0.85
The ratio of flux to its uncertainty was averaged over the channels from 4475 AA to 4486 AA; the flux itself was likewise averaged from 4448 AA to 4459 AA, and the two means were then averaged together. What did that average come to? 15.8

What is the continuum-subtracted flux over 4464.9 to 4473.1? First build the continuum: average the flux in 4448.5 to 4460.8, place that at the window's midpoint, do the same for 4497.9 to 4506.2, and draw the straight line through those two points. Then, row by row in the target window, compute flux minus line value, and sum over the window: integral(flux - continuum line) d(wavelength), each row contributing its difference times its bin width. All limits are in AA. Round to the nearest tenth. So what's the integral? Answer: -3.2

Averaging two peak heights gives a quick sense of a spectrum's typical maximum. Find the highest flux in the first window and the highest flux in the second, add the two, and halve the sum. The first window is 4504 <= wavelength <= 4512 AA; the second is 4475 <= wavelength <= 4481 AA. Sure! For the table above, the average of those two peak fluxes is 12.2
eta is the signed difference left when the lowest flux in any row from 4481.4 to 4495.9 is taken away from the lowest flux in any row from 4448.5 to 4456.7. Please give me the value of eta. -0.2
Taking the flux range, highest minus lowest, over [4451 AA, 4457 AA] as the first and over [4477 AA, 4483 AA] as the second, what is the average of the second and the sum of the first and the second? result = 1.8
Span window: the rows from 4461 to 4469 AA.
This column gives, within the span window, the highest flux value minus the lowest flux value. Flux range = 2.3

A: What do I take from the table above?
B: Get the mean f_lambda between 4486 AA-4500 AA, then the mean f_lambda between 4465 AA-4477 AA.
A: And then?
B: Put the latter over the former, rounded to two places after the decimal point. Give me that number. 0.96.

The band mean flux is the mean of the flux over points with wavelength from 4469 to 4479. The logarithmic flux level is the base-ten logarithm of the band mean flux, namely 1.04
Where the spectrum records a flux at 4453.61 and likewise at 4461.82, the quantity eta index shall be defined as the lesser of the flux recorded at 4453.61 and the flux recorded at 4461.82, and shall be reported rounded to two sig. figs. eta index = 9.6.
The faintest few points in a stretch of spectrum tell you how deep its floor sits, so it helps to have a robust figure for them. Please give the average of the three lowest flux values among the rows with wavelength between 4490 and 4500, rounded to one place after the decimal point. 10.6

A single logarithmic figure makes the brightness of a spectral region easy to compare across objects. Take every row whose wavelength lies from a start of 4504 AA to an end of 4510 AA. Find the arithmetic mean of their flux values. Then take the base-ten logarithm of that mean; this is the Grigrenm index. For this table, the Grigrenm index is 1.09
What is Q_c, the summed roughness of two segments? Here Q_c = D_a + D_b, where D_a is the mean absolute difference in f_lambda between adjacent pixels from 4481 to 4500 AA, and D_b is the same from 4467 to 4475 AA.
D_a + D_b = 1.14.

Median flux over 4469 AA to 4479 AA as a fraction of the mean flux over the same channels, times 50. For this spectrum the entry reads 49.1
